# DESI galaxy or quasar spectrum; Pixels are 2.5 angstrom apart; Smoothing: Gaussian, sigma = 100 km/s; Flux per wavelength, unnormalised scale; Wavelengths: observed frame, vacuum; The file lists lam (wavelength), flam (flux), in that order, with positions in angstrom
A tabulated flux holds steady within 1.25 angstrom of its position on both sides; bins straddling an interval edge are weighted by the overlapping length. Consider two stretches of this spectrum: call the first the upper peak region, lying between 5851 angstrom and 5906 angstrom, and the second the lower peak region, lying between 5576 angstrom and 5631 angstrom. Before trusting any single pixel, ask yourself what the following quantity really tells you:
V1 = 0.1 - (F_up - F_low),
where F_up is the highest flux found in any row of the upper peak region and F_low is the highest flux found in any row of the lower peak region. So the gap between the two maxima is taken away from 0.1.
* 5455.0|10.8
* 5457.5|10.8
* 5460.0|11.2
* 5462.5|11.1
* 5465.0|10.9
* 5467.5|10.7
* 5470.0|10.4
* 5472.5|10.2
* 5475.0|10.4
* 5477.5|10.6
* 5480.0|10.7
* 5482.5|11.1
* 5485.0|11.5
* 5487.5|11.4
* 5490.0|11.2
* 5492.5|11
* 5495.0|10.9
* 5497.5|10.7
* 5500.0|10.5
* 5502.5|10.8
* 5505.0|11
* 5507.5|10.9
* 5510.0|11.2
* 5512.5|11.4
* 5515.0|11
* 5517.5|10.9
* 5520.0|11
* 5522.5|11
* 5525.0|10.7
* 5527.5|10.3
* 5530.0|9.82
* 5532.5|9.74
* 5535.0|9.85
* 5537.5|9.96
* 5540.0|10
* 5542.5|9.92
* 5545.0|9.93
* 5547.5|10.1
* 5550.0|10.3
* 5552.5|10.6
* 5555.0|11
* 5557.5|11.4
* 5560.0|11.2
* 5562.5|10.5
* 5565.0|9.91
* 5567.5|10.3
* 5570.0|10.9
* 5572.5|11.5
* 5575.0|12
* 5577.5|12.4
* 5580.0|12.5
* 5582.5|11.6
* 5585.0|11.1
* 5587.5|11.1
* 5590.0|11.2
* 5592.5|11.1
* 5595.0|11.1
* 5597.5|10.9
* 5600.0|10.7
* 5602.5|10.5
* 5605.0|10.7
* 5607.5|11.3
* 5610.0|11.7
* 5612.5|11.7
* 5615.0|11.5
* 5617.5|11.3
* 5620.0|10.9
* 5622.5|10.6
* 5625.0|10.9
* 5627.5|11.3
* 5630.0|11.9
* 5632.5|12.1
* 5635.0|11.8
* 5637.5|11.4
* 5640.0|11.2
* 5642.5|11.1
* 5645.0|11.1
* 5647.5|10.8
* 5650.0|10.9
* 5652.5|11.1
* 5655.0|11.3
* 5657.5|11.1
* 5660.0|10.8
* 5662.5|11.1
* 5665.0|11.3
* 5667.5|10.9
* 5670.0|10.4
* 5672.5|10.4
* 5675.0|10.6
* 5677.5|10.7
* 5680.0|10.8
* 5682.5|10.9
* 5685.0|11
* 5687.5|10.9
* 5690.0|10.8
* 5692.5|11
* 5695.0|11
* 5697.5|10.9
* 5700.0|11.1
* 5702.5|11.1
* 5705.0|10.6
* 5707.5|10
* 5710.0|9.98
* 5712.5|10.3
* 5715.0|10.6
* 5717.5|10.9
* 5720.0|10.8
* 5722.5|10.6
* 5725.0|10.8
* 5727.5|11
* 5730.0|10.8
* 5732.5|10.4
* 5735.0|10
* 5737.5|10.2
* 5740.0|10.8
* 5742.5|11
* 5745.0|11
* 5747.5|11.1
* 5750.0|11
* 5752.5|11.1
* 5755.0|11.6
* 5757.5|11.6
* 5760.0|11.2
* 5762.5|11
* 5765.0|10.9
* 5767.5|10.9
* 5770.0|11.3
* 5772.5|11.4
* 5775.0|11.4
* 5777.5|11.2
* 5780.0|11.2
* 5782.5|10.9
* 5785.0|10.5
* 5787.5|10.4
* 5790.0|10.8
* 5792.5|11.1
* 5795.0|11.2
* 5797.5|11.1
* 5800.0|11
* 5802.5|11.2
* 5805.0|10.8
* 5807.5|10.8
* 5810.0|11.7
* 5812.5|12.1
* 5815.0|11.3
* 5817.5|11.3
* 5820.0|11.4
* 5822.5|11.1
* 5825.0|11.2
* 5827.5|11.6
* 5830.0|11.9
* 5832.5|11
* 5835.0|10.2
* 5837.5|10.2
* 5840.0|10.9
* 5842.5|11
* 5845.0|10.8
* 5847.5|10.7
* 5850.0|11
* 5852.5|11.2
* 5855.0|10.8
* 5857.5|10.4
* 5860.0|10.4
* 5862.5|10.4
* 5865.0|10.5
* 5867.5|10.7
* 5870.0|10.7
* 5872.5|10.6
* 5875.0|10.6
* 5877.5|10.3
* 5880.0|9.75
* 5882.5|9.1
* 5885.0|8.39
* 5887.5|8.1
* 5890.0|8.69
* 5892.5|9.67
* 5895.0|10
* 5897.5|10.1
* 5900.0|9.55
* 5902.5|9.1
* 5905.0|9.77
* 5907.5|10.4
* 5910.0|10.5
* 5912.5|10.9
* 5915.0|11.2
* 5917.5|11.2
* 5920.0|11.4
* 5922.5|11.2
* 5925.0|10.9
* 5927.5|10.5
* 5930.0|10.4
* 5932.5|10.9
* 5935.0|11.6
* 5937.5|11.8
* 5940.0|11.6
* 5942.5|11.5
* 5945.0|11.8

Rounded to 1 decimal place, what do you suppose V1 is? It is 1.4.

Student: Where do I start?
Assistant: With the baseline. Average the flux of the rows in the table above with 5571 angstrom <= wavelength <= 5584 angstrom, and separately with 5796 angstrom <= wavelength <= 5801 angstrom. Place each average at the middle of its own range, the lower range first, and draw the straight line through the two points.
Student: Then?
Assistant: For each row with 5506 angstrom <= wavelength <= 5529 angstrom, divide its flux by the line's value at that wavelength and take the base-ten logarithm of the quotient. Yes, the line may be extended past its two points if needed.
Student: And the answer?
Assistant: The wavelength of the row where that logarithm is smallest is 5527.5 angstrom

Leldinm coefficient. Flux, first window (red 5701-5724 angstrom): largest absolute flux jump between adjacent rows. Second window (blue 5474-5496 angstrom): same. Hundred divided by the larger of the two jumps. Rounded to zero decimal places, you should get 167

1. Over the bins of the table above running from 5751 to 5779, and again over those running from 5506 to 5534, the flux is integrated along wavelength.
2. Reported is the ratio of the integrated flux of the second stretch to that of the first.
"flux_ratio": 0.95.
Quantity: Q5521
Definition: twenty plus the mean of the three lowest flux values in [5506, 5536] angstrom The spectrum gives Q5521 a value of 29.8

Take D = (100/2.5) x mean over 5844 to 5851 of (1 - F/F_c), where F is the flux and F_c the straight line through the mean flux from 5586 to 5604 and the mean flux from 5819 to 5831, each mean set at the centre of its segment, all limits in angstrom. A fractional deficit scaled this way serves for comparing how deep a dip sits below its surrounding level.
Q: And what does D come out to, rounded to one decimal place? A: 2.3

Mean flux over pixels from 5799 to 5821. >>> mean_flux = 11.3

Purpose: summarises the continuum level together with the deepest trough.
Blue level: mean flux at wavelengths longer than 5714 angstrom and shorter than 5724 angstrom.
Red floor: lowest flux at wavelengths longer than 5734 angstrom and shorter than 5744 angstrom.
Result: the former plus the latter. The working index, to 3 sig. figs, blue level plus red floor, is 20.7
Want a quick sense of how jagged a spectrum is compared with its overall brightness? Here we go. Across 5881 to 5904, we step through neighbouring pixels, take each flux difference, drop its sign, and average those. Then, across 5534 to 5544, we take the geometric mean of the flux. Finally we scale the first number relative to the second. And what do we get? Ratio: 0.050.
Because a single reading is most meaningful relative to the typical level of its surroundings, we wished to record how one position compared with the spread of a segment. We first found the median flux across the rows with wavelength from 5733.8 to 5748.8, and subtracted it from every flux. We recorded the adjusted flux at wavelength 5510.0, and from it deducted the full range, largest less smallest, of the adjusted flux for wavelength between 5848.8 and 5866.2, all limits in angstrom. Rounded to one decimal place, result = -0.5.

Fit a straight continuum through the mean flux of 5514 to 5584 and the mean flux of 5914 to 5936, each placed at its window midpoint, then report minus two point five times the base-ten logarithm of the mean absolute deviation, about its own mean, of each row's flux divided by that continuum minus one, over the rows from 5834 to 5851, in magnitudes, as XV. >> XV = 4.00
